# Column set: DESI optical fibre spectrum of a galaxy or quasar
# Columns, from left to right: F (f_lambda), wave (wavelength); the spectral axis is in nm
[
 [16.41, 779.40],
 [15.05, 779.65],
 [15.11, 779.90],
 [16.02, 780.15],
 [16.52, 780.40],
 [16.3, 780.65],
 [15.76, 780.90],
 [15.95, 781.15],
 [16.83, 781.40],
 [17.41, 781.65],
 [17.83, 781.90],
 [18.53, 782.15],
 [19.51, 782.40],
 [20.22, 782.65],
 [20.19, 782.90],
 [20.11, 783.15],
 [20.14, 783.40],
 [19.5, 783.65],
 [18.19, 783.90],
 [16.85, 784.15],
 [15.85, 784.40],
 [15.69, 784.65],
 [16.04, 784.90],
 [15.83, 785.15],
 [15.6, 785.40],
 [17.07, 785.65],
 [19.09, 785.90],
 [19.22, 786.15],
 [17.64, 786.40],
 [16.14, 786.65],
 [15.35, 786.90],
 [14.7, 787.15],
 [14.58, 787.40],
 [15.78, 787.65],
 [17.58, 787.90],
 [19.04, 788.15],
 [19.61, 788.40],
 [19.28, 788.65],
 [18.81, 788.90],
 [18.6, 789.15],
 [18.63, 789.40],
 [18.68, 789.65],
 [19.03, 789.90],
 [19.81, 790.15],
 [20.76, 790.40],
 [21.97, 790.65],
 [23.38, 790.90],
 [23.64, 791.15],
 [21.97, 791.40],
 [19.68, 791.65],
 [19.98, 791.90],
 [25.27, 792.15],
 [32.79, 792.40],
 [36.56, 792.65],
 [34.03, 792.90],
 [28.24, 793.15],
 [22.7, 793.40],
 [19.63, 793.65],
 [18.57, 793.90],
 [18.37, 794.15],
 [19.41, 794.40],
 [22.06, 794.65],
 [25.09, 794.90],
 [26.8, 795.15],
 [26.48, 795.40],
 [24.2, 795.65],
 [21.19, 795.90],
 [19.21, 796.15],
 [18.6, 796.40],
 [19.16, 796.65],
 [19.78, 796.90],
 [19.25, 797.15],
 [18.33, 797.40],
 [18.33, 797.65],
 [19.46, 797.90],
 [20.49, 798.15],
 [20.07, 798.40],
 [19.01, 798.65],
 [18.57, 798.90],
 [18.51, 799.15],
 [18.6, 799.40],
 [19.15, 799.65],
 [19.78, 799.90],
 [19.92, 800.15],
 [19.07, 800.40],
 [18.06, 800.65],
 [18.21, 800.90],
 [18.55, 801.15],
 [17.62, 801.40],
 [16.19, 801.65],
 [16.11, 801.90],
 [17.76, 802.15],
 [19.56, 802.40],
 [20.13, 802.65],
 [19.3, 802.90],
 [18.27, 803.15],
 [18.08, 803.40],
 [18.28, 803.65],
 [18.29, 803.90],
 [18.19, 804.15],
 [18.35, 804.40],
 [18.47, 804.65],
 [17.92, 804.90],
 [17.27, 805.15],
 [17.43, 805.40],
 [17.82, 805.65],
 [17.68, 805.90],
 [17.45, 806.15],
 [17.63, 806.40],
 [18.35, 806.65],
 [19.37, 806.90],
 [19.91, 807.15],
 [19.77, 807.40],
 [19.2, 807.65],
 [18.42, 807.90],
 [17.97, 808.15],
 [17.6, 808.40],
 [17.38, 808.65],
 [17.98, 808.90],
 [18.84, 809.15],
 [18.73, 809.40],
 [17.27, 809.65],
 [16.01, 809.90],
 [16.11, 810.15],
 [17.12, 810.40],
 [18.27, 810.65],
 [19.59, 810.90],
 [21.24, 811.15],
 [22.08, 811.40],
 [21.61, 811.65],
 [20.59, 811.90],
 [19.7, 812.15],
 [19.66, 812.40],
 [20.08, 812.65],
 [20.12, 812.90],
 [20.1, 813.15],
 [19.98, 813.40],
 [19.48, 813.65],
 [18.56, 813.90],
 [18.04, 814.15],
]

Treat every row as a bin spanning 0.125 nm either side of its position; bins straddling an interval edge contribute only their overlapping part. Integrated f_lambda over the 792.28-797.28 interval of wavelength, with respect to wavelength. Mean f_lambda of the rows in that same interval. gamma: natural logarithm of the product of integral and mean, 7.93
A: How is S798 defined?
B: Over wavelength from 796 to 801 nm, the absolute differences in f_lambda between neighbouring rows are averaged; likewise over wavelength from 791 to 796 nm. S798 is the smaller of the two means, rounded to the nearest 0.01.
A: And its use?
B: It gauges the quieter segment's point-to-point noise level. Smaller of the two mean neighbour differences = 0.57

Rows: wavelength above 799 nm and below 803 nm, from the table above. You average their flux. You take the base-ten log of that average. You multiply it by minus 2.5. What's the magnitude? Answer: -3.17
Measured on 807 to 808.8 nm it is -3.17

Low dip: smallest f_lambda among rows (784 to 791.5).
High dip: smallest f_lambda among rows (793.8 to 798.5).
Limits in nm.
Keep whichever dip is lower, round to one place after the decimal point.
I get 14.6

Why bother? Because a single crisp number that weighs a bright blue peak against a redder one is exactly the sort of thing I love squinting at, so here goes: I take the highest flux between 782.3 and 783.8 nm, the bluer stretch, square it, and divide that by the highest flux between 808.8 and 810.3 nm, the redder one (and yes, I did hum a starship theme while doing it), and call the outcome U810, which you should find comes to 21.7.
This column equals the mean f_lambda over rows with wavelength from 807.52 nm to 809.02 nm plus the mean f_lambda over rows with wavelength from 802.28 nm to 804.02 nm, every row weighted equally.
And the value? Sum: 36.9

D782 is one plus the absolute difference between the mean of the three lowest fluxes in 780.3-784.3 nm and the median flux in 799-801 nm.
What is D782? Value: 4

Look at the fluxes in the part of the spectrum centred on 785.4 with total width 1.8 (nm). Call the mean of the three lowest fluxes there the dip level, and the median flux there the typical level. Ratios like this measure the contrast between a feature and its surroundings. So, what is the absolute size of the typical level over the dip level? 1.02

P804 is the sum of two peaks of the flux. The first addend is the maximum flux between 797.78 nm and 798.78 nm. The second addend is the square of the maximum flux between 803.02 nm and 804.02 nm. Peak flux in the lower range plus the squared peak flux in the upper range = 355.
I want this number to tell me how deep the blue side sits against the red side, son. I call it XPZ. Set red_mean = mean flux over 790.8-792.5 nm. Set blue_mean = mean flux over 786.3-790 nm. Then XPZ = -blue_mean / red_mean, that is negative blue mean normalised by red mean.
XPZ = -0.74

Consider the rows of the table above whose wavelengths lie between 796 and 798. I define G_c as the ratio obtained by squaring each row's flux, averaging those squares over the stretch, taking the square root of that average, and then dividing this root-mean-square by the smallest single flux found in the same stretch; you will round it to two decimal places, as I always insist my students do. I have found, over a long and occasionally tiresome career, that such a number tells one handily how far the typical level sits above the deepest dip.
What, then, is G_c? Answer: 1.04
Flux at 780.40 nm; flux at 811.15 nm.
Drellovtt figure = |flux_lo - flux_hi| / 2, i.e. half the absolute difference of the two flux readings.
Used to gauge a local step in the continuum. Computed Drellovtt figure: 2.4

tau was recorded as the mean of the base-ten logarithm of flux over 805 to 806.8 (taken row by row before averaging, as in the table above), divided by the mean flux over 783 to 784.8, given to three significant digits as 0.0691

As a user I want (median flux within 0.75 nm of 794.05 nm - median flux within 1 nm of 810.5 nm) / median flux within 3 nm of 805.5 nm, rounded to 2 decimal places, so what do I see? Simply 0.10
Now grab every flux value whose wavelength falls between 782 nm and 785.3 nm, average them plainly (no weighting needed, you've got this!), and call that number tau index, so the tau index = 18.2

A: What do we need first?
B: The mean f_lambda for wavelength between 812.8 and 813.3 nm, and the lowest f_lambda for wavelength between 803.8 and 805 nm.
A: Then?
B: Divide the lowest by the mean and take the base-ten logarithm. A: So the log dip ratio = -0.050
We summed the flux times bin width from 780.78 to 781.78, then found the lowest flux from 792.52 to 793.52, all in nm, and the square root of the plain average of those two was 4.43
